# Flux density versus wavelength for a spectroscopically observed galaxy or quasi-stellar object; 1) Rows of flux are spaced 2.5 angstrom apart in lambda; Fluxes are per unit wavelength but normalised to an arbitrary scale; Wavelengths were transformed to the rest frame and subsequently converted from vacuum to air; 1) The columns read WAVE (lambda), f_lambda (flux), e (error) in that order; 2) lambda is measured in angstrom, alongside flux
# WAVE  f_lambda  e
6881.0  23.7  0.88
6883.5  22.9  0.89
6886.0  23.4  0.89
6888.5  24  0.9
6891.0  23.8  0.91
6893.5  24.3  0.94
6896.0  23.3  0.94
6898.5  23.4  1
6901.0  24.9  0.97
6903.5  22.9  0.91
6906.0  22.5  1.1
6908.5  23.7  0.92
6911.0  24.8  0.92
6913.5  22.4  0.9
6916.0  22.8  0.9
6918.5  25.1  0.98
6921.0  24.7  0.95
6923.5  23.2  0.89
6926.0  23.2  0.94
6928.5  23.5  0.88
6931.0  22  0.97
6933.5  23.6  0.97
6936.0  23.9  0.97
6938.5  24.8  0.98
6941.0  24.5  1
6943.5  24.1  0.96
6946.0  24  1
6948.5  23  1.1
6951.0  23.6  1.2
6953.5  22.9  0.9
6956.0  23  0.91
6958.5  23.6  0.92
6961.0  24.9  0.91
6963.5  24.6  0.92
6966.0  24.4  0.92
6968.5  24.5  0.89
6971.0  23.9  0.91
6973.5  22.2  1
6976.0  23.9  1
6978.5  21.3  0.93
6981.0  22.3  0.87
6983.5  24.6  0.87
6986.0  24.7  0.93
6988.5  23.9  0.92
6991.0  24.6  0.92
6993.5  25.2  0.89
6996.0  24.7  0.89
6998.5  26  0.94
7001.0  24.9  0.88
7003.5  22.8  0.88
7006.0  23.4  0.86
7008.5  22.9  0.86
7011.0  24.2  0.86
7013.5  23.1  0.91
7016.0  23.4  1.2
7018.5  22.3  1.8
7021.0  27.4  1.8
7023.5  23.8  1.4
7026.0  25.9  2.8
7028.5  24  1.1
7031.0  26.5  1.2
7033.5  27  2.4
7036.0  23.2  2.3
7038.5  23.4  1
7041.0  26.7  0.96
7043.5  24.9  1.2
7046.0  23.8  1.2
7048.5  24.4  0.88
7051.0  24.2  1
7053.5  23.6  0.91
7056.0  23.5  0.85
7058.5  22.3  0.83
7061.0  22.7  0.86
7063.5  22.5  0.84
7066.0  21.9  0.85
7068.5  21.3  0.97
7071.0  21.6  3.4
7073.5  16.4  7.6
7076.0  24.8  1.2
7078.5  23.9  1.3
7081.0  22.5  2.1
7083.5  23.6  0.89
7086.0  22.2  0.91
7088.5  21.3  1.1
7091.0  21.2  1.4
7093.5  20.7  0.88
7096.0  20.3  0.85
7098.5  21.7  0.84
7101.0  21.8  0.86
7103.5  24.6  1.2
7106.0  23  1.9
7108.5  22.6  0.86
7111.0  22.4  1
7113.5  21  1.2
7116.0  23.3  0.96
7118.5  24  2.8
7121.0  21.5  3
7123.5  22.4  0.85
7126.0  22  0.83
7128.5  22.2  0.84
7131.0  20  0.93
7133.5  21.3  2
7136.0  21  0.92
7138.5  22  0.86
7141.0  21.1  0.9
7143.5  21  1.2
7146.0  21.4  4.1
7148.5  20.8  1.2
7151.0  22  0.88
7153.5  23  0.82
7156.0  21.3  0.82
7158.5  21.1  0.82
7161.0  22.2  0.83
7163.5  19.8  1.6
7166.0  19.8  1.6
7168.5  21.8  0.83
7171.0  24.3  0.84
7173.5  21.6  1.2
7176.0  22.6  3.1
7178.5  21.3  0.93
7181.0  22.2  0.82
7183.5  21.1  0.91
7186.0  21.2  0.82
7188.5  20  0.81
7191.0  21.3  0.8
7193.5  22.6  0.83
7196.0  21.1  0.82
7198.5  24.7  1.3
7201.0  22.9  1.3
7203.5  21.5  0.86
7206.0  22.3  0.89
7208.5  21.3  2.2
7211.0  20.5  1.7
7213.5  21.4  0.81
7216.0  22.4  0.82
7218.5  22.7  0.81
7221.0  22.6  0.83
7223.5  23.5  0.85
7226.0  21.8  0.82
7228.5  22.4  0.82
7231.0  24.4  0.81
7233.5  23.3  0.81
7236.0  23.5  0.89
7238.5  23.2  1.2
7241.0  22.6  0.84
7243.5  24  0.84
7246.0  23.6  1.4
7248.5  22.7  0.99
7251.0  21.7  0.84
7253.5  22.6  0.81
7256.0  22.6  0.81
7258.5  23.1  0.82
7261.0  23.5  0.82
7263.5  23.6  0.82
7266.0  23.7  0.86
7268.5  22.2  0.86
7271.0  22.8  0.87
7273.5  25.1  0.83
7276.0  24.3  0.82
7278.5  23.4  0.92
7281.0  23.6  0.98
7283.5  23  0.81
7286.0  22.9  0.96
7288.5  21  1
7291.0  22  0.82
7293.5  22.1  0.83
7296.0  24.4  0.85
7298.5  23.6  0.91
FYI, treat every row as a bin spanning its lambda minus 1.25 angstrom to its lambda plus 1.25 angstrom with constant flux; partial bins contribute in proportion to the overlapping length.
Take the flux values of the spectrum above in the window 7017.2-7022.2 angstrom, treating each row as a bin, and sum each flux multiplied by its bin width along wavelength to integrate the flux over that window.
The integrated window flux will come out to 124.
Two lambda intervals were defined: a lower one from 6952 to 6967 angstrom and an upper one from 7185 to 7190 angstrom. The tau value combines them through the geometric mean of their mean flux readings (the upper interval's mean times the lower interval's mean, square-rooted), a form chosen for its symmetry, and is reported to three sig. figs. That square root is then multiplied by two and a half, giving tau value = 55.5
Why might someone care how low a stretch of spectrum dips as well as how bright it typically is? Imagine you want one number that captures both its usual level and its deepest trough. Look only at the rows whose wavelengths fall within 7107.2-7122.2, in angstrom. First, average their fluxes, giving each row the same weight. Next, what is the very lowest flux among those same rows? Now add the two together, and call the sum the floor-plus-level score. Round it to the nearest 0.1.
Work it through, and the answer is 43.5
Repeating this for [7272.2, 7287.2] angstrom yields 46.6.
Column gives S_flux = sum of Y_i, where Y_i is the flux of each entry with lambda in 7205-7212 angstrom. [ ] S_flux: 64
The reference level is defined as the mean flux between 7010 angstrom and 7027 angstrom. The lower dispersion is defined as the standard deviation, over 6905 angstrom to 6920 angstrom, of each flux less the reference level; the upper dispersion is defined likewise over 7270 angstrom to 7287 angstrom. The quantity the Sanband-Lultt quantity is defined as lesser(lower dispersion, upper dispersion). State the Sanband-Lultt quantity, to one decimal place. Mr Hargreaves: 0.8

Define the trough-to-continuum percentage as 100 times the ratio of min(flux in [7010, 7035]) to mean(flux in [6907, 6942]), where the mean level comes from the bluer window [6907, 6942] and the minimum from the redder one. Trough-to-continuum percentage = 94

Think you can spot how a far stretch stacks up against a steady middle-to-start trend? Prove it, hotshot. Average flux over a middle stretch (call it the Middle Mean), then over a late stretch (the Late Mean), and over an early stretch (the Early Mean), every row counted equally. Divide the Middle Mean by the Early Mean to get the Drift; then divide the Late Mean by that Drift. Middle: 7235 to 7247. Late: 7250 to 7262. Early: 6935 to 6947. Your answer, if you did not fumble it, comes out 23.6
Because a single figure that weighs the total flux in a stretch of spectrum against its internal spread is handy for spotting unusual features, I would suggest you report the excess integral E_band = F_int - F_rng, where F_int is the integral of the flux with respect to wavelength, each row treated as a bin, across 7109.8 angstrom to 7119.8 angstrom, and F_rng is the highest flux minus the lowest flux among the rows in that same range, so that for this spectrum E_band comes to 224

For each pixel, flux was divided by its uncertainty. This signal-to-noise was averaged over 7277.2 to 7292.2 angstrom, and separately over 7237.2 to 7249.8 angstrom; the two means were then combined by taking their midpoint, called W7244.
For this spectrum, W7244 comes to 23.9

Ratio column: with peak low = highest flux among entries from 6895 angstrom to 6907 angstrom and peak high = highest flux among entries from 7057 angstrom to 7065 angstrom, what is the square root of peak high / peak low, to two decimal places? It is 0.95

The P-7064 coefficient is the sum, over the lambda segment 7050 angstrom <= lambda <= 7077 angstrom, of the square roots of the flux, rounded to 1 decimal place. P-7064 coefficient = 51.8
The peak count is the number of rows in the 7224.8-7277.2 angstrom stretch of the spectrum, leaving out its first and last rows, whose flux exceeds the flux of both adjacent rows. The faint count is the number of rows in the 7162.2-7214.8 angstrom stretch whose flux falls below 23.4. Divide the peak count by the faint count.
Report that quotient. 0.26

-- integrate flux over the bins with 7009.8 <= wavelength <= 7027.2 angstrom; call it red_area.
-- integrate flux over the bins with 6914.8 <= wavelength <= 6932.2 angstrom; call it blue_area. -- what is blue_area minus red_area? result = -14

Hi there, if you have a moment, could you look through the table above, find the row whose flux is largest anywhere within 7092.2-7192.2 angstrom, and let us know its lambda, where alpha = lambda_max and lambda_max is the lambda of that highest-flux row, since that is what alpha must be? 7103.5 angstrom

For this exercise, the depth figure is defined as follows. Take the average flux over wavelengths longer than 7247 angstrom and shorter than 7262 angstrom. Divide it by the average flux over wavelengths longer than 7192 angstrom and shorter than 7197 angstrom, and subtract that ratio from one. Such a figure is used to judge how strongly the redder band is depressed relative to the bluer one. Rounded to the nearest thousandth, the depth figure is -0.039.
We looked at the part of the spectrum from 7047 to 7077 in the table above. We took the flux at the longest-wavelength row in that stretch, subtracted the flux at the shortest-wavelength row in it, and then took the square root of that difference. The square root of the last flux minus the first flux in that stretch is 0.6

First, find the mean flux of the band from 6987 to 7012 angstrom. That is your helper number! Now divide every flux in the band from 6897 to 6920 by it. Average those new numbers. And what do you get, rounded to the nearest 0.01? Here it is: 0.97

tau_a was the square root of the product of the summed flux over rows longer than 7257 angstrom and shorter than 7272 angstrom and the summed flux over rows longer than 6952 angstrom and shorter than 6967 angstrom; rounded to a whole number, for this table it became 141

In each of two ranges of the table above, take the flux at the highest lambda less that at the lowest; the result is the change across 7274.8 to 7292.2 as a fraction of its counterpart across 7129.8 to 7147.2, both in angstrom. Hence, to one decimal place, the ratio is -1.6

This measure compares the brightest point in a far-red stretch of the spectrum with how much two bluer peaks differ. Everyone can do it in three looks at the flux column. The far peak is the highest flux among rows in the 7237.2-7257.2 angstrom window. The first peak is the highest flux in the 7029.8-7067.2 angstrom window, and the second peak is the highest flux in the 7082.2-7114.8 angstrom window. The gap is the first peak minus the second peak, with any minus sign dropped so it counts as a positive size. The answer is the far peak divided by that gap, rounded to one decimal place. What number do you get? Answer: 10.0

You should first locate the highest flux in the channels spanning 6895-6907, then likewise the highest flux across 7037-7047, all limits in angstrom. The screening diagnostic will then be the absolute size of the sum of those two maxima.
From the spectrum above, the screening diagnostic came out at 52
